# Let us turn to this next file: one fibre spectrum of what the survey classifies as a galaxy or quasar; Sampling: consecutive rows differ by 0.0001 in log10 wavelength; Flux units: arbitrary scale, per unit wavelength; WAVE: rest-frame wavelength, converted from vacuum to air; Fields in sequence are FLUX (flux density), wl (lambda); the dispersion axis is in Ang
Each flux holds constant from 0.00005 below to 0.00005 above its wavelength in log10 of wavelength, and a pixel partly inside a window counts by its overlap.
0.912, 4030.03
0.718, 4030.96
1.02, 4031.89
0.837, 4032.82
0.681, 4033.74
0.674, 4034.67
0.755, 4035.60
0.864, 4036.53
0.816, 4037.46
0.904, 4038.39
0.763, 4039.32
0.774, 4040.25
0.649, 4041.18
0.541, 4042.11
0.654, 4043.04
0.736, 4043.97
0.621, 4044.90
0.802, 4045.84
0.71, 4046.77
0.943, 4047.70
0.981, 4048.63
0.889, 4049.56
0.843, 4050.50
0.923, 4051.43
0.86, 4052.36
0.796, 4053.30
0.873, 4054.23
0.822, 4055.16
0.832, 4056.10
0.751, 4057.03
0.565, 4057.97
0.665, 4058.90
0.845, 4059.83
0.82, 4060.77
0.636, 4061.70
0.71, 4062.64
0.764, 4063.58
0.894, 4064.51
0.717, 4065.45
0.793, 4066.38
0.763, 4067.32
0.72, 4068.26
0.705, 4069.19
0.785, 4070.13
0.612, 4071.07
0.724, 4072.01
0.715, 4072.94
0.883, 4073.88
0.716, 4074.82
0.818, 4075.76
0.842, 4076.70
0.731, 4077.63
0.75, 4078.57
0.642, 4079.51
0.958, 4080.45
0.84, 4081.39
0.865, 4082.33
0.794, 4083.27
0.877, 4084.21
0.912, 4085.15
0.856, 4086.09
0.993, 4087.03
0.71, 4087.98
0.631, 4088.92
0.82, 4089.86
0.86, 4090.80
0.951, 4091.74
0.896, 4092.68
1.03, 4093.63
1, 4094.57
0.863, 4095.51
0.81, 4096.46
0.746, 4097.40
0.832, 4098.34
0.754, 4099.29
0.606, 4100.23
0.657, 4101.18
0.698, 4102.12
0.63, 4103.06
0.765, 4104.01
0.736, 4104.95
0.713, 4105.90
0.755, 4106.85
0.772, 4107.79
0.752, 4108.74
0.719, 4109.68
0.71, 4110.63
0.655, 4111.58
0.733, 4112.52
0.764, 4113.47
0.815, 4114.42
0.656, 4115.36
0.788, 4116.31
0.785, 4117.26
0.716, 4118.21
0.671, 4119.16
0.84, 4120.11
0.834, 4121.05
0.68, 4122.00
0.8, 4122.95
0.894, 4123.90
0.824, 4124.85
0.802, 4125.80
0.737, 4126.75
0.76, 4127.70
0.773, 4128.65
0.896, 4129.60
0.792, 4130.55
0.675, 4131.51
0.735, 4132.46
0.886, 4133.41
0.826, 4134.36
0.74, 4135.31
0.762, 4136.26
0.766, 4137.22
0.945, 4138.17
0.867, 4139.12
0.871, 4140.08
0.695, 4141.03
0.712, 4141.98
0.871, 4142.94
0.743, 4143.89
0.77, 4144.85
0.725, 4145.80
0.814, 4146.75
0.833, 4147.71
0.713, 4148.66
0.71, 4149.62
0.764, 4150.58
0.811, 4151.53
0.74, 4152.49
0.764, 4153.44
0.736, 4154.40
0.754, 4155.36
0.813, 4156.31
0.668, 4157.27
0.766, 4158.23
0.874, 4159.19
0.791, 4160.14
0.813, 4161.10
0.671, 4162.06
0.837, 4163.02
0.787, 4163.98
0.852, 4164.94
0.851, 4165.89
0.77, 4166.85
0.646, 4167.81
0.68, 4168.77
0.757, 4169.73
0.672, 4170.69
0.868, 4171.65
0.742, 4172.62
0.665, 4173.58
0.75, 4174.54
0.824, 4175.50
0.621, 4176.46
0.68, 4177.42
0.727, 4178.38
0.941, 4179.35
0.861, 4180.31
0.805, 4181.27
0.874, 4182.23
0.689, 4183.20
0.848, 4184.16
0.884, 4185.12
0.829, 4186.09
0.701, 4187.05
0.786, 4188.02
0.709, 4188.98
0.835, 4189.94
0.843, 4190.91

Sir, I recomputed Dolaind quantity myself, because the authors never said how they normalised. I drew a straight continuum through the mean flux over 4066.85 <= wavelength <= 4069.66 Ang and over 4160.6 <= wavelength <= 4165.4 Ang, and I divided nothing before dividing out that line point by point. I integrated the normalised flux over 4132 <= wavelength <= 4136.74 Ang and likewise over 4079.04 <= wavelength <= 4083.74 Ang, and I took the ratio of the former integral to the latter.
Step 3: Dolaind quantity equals 0.93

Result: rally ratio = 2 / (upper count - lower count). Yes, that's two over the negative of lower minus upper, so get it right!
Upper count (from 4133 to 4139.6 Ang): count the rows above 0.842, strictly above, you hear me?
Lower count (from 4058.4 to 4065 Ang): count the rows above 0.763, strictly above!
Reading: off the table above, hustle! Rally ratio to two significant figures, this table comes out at -2.0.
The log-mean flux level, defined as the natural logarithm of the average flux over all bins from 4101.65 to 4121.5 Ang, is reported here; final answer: -0.30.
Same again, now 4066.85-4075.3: -0.31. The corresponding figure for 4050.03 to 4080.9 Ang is -0.26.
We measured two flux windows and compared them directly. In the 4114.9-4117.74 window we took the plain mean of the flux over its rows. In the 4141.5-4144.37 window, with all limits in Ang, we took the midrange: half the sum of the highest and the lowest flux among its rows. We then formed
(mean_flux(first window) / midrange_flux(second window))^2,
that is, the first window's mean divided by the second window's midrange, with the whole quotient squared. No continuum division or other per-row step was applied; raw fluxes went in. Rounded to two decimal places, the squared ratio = 0.88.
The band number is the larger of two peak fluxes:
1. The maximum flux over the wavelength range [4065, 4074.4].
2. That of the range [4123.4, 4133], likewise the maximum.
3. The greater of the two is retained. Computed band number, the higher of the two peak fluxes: 0.90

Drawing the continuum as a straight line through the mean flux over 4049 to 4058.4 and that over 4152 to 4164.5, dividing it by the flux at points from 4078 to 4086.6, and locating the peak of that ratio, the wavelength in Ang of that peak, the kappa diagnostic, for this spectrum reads 4079.51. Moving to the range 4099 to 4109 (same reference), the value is 4100.23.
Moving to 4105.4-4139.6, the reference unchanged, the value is 4111.58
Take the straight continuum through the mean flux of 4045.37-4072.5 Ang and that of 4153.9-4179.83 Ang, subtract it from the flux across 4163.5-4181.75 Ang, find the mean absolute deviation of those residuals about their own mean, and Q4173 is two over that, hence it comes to 28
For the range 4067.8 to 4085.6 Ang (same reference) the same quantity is 26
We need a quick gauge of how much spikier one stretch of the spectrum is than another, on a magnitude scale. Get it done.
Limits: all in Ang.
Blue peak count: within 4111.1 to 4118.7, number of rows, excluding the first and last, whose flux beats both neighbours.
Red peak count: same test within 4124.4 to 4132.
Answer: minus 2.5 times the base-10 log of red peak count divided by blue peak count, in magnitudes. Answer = 0.8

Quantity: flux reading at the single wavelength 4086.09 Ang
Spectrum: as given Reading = 0.856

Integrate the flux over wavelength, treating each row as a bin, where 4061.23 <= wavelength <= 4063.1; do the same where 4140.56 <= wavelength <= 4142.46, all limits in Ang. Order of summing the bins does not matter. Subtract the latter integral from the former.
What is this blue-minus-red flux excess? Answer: -0.08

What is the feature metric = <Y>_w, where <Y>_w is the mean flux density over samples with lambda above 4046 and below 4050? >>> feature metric 0.88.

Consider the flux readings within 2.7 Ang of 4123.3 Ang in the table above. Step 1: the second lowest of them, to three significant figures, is 0.800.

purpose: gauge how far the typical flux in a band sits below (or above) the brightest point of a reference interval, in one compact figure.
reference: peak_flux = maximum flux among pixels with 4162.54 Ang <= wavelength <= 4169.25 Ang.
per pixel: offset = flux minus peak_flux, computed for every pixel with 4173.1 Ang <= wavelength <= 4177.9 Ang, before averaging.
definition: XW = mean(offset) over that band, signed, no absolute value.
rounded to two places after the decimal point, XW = -0.14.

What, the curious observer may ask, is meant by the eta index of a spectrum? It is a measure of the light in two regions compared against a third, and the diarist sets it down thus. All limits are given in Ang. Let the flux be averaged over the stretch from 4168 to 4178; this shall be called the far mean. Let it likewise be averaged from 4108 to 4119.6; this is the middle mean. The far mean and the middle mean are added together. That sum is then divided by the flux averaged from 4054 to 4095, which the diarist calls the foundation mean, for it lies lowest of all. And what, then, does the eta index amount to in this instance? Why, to 1.83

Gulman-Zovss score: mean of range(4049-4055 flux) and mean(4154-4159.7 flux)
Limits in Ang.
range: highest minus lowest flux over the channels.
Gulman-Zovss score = 0.448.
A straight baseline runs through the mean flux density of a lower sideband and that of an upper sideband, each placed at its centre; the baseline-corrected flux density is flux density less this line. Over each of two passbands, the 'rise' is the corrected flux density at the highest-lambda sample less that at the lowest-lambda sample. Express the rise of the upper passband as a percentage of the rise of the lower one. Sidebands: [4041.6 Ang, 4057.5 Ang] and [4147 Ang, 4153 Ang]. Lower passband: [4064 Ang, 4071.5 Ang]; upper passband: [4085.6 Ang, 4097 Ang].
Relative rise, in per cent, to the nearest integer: 15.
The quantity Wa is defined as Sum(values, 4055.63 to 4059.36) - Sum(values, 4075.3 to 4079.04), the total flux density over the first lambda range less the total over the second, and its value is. -0.3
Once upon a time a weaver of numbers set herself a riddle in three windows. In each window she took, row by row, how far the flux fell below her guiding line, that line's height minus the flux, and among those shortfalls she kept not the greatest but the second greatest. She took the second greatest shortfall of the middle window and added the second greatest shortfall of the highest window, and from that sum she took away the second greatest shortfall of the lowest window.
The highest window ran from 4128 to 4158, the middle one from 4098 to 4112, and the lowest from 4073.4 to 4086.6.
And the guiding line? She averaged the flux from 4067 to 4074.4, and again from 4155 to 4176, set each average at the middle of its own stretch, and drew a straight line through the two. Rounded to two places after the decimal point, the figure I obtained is 0.18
